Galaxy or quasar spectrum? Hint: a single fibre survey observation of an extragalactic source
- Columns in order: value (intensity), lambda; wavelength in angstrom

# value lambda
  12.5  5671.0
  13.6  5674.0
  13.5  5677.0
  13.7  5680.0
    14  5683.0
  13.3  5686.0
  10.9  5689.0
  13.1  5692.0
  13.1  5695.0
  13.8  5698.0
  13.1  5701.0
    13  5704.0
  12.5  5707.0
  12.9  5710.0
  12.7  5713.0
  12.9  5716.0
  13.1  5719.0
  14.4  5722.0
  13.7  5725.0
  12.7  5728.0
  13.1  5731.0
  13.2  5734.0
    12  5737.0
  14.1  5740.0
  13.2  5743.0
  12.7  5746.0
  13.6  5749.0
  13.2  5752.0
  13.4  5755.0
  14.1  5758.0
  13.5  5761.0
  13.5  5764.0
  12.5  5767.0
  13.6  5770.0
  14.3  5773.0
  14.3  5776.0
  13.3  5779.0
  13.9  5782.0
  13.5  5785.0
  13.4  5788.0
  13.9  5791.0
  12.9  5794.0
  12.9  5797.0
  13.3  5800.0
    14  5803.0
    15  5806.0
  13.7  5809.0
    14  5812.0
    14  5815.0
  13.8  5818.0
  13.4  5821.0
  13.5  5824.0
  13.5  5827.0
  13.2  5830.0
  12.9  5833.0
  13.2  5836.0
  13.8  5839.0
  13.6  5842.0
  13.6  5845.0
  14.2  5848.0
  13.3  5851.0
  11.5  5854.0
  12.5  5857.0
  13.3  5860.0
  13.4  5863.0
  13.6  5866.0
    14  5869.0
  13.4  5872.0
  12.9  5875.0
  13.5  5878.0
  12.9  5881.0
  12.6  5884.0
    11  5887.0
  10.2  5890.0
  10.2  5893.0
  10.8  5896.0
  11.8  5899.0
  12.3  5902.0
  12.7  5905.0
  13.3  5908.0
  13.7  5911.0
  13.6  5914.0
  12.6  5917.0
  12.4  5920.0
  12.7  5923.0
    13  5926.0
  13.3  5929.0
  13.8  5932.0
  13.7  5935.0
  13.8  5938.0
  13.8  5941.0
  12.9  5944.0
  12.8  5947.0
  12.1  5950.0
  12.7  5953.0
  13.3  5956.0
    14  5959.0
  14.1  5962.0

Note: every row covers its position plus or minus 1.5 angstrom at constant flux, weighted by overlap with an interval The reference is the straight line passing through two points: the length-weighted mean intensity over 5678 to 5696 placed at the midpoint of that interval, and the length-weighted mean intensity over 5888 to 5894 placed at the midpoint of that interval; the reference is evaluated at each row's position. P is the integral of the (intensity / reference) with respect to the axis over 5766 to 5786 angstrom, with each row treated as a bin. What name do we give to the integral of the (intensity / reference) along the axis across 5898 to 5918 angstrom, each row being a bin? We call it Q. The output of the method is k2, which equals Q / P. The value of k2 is 1.11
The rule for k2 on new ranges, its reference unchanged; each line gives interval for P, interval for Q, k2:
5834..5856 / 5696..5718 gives 0.83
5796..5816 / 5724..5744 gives 0.87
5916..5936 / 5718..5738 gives 0.79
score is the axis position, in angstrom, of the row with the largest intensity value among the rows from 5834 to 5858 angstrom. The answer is 5848.0 angstrom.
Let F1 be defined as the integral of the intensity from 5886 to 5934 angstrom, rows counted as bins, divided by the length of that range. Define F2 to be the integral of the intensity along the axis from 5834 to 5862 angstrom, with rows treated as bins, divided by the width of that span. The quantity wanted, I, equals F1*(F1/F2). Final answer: 11.6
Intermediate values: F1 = 12.4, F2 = 13.2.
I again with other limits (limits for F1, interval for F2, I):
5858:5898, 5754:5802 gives 11.4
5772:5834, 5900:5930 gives 14.4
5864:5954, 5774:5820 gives 11.8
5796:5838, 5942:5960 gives 14.3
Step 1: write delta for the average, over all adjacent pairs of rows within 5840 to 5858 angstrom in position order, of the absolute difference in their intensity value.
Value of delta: 0.9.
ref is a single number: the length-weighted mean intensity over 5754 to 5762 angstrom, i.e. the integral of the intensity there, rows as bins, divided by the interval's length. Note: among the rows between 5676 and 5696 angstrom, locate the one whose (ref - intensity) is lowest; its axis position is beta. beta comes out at 5683.0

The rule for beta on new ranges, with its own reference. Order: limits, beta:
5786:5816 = 5806.0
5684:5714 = 5698.0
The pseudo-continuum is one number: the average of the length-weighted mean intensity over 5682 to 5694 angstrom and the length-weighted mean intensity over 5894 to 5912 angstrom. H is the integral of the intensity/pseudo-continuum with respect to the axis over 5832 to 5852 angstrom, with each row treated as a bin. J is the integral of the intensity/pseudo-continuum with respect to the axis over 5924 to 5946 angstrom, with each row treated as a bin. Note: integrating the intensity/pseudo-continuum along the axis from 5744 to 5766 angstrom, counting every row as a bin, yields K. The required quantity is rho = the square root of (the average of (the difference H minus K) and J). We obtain 3.29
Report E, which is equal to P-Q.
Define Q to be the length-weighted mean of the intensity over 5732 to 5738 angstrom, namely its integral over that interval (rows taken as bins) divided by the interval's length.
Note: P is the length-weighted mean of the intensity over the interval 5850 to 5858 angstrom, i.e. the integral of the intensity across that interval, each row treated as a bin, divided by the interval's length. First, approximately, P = 12.4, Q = 12.7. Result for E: -0.32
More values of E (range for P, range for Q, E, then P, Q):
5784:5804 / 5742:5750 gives 0.26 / 13.4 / 13.1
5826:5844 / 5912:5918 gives 0.18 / 13.4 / 13.2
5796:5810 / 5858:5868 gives 0.40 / 13.8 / 13.4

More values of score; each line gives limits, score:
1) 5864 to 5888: 5869.0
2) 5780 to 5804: 5803.0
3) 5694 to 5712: 5698.0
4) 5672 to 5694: 5683.0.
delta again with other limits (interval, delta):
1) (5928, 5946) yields 0.3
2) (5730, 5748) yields 1.0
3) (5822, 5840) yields 0.3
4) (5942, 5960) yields 0.5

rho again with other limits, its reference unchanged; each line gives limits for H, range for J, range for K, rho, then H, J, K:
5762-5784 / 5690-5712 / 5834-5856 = 3.42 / 23.9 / 22.8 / 23.3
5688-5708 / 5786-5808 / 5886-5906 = 3.63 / 20.4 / 23.9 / 17.9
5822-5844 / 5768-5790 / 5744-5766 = 3.47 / 23.5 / 24.0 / 23.5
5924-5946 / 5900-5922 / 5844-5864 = 3.56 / 23.5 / 22.6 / 20.8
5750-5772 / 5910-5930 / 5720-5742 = 3.24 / 23.5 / 20.7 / 23.3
